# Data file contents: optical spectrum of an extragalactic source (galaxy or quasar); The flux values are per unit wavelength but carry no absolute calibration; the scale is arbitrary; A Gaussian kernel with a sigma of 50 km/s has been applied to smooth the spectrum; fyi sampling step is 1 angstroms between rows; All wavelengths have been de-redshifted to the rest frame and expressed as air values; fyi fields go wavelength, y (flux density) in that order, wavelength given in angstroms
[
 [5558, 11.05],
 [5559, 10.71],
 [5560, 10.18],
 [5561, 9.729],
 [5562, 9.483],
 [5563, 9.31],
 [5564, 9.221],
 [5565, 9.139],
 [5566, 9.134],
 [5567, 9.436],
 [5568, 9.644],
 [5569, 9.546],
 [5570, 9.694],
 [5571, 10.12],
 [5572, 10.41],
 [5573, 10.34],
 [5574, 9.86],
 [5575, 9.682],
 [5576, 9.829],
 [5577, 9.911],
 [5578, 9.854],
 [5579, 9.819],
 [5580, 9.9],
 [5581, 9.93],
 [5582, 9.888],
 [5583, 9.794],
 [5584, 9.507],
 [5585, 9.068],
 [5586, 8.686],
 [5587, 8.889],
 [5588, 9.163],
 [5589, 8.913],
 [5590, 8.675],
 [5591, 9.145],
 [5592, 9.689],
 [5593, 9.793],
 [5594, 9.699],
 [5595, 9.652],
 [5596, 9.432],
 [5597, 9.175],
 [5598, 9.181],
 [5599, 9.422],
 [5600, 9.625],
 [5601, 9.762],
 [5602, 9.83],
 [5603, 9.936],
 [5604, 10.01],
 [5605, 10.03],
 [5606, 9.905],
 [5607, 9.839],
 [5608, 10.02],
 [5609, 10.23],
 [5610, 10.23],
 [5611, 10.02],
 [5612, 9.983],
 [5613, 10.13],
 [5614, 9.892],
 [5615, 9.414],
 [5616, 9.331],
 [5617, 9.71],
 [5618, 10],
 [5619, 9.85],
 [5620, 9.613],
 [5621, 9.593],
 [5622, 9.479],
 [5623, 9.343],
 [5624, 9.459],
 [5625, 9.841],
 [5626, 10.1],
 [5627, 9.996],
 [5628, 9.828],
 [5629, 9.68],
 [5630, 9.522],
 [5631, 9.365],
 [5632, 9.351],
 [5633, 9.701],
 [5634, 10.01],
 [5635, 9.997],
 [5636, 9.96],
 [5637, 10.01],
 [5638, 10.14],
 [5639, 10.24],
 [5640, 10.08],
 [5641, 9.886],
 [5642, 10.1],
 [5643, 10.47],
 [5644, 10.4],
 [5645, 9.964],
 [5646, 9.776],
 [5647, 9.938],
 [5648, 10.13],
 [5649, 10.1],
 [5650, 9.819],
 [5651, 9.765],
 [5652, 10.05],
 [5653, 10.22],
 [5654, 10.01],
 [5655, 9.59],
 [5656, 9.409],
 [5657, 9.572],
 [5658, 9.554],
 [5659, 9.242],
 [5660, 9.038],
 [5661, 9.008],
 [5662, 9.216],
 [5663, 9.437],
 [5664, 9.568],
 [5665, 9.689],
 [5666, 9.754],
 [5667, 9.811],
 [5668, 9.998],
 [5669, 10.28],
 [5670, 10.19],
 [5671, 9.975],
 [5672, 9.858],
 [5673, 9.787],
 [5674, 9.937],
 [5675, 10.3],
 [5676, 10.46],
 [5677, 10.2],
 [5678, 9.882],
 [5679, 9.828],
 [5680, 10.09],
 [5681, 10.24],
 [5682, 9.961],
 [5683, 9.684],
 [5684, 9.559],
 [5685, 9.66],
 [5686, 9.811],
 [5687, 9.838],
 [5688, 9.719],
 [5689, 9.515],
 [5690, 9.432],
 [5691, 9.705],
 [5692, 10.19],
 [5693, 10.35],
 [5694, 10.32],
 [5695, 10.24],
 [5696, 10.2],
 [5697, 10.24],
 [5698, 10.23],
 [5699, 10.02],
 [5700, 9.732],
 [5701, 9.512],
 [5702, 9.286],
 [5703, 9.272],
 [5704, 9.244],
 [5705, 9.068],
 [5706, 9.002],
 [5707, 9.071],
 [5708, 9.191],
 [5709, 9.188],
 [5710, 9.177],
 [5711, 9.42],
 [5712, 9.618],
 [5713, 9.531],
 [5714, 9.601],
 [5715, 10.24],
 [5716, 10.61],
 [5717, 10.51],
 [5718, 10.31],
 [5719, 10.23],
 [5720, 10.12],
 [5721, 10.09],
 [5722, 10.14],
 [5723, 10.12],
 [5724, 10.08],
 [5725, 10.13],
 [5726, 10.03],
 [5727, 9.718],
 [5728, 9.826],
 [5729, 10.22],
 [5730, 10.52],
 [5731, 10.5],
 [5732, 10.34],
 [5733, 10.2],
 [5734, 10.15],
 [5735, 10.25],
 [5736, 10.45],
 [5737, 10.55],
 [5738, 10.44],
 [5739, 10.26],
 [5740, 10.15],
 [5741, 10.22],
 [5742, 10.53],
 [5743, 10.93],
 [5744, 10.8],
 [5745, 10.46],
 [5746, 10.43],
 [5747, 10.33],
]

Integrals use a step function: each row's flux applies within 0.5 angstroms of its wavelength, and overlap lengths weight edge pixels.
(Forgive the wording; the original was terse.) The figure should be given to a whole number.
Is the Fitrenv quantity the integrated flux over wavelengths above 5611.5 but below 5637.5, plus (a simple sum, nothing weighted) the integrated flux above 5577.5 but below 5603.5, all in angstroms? 500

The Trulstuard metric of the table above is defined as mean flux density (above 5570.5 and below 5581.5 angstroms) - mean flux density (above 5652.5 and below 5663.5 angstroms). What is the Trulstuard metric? 0.49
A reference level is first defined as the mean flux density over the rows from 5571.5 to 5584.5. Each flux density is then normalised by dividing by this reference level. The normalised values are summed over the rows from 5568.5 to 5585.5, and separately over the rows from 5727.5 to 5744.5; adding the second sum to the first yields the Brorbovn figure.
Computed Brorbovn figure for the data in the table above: 34.7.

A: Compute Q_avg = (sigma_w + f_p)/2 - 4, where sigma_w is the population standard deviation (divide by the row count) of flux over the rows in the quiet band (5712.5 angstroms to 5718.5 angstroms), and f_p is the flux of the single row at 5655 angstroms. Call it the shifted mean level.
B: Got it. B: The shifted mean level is 1.00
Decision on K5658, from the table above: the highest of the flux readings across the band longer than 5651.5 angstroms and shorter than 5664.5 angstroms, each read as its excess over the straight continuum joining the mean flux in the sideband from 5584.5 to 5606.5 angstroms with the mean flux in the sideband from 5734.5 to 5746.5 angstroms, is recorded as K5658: 0.38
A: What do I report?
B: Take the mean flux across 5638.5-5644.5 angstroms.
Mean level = 10.2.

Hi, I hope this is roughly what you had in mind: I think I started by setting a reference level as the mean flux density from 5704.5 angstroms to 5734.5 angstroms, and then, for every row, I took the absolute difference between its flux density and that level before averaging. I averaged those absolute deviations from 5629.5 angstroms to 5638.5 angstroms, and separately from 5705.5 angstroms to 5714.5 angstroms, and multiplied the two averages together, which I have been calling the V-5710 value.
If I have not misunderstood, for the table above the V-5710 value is 0.15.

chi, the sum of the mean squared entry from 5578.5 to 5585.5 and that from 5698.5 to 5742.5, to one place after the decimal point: 193.0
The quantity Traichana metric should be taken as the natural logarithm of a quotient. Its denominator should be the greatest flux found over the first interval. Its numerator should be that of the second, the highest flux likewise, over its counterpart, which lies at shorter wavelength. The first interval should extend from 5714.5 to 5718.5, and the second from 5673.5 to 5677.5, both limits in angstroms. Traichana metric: -0.014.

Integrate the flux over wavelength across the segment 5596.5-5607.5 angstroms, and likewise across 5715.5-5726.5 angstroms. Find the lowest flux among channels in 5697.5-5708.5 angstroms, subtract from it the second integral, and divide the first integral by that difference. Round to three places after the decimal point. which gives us -1.032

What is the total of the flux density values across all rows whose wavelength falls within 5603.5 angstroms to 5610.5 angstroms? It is 70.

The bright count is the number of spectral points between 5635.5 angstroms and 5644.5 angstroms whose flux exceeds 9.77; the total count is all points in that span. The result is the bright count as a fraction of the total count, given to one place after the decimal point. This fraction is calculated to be 1.0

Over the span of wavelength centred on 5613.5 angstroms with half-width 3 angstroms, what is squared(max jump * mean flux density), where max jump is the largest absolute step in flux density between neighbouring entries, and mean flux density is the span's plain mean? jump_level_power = 22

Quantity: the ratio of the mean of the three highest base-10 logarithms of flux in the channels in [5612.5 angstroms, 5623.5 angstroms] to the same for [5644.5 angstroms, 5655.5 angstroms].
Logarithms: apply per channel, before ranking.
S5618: 0.99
